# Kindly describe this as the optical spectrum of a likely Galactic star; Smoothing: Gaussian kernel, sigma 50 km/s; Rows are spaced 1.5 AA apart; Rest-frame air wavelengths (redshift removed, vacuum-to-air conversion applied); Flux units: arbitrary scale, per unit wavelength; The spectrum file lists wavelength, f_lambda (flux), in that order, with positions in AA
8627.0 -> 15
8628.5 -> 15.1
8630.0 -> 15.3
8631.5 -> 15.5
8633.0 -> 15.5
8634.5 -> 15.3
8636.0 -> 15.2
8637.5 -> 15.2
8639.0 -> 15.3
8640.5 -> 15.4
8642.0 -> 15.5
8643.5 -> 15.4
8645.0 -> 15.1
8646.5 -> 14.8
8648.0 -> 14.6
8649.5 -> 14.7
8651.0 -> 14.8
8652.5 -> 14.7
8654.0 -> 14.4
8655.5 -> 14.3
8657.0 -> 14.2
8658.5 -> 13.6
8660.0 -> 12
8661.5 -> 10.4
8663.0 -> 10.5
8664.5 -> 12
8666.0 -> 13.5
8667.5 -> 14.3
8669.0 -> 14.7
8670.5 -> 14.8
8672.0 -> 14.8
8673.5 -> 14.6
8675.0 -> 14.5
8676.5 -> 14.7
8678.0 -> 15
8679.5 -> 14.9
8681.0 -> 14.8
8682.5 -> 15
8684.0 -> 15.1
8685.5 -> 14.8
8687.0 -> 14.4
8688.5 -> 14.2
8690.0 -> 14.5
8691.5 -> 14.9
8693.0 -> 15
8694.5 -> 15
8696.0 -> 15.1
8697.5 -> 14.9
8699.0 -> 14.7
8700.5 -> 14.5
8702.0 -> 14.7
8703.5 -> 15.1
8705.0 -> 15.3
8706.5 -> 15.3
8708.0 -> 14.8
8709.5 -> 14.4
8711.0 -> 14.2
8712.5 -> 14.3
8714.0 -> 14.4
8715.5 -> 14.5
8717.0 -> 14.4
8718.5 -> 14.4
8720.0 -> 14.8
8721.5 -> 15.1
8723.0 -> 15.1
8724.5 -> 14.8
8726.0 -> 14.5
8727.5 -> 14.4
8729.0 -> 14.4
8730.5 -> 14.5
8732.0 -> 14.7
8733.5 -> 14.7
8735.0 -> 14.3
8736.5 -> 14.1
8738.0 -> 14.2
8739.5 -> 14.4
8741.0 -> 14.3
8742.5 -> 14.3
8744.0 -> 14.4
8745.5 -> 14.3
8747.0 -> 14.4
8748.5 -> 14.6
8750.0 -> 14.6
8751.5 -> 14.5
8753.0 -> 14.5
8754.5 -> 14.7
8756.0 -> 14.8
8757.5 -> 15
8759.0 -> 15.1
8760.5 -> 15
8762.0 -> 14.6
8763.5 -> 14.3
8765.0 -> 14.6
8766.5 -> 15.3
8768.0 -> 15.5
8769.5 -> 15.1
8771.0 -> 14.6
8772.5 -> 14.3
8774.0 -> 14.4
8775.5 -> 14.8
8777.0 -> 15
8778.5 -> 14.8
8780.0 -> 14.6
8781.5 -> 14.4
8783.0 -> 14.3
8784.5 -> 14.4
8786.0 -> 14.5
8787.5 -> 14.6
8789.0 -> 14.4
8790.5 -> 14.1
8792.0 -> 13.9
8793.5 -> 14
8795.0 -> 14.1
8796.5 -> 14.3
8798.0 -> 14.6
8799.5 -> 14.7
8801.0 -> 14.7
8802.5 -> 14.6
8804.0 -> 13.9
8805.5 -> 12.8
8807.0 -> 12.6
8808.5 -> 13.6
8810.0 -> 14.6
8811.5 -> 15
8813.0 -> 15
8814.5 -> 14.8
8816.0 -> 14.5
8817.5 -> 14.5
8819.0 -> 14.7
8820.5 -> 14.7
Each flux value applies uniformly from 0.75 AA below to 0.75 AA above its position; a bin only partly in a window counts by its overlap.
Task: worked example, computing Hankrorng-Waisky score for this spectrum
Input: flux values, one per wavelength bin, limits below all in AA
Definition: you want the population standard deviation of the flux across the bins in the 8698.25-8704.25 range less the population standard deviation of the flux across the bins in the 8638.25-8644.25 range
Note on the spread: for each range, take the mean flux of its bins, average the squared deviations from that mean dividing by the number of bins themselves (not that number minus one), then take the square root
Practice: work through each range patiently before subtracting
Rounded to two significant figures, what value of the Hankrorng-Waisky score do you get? 0.15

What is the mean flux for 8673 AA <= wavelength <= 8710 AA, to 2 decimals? 14.81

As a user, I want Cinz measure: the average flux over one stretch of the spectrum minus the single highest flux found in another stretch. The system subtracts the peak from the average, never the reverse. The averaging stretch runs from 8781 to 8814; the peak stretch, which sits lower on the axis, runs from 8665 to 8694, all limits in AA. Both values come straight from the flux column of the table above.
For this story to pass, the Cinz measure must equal -0.87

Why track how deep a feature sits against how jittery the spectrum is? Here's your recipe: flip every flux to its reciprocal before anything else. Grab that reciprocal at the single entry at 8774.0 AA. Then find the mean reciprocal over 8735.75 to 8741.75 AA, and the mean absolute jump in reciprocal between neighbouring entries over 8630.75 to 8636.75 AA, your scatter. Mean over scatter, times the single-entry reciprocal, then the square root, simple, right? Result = 3.4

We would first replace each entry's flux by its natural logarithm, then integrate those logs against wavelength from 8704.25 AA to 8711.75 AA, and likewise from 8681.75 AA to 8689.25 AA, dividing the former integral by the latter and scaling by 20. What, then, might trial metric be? 20.0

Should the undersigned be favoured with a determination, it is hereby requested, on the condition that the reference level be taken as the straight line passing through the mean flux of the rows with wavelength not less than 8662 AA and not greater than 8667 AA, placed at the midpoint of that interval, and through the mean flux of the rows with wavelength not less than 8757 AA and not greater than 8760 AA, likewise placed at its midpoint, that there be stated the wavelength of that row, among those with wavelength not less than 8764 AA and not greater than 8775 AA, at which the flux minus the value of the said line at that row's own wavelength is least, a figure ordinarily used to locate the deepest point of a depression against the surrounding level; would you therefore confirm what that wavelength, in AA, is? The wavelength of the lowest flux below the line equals 8772.5 AA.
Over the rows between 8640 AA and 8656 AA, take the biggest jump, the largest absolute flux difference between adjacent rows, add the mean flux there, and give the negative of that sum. -15.2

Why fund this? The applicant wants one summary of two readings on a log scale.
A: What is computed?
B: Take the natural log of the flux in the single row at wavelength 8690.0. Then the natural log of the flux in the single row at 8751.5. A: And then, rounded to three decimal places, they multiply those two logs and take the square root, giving 2.674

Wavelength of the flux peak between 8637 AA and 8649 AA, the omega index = 8642.0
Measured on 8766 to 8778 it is 8768.0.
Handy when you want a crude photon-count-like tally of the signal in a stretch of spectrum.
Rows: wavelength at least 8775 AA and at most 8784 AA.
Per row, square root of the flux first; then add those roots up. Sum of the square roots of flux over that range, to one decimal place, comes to 23.0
